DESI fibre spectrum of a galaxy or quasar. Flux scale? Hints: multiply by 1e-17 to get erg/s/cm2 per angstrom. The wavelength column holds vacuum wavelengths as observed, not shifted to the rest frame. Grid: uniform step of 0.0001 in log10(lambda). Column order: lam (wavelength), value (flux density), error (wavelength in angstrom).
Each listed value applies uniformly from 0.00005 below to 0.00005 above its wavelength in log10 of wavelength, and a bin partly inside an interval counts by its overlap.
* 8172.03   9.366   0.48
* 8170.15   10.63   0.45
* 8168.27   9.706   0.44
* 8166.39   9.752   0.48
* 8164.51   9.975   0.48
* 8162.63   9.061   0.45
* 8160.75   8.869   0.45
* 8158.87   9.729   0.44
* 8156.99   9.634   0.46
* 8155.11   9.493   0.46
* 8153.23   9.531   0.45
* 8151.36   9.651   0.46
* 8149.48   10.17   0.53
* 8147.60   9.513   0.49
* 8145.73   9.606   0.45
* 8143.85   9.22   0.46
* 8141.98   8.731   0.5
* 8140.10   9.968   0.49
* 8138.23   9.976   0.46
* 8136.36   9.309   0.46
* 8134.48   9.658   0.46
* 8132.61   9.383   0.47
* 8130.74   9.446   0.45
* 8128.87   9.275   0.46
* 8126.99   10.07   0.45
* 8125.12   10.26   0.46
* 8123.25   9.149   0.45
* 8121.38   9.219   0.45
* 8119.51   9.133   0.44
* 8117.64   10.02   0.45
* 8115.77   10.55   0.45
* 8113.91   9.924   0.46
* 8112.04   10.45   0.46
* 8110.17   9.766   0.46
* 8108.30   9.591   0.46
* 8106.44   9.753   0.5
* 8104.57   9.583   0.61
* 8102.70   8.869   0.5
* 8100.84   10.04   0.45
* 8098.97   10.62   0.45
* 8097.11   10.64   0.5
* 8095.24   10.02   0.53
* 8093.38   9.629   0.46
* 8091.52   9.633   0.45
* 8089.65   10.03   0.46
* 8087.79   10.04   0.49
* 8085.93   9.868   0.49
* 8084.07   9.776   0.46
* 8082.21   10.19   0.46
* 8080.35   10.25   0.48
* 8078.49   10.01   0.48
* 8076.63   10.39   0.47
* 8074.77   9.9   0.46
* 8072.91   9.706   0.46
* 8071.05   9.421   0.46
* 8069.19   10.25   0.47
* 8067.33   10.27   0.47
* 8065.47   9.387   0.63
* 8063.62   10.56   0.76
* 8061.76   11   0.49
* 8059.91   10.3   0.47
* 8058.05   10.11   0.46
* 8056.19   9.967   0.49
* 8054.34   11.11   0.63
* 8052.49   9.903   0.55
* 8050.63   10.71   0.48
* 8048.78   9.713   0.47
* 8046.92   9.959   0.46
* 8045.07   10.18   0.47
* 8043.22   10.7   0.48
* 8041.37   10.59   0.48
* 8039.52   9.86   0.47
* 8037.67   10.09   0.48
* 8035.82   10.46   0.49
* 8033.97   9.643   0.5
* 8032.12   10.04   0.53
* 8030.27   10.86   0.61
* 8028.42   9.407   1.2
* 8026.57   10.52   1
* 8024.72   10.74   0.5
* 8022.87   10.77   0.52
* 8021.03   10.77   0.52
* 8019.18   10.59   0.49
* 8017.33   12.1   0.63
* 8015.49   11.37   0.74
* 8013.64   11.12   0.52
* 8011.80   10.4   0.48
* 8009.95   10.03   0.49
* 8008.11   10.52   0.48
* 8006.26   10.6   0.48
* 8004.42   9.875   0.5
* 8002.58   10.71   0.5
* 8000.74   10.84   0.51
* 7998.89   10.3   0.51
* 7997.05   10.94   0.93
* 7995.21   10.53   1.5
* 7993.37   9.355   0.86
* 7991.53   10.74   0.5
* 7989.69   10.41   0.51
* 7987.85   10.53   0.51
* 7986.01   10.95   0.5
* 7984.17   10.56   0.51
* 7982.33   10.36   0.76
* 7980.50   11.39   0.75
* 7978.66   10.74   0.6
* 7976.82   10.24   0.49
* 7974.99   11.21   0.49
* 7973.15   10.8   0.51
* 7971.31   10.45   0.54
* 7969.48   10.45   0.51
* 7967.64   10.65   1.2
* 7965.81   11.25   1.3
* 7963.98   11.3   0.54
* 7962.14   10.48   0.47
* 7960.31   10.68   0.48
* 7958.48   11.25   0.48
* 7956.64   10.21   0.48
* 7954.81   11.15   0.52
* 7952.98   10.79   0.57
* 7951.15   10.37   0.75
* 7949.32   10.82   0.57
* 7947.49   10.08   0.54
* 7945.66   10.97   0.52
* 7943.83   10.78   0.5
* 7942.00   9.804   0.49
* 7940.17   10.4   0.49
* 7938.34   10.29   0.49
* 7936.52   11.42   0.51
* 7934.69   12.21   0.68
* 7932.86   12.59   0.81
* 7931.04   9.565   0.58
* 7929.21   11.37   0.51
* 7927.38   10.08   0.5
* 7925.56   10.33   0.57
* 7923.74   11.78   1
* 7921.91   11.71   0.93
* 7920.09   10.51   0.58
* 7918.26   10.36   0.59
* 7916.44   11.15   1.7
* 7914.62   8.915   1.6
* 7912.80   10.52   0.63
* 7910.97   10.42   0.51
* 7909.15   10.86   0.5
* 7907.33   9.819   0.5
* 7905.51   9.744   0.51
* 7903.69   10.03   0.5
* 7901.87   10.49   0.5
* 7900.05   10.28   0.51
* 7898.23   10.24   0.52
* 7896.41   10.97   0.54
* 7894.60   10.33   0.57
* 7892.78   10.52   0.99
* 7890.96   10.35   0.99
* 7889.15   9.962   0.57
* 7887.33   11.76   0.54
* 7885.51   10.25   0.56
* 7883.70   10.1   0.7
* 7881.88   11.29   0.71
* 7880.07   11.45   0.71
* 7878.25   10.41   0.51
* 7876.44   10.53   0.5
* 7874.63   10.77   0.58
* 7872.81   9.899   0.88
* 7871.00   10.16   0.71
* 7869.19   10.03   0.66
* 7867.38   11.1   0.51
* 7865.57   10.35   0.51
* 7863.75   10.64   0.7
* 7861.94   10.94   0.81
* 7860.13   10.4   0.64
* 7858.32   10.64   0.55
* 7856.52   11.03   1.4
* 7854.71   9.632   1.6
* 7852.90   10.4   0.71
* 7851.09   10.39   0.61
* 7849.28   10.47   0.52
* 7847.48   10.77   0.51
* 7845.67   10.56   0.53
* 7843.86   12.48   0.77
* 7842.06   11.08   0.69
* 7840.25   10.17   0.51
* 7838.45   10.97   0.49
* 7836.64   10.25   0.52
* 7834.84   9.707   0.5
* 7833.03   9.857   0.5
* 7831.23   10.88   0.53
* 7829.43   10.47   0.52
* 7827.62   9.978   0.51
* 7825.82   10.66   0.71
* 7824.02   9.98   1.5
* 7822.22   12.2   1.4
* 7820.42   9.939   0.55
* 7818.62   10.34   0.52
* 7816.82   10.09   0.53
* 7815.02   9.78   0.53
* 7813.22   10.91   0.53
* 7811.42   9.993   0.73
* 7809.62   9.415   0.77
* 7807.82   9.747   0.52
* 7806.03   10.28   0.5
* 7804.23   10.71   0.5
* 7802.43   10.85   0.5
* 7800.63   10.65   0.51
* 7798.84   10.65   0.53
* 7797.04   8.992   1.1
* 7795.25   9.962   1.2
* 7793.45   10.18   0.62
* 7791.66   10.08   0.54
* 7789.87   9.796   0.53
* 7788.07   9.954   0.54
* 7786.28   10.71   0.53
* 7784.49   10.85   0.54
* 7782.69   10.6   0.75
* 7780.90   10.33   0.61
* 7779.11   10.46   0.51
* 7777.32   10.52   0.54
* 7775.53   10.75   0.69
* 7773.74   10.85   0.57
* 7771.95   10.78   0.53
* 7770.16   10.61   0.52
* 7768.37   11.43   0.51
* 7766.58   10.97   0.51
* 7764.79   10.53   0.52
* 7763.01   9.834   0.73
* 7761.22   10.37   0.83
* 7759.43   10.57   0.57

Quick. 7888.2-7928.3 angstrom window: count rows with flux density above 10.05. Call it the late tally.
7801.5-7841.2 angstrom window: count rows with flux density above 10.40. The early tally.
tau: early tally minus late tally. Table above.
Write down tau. -9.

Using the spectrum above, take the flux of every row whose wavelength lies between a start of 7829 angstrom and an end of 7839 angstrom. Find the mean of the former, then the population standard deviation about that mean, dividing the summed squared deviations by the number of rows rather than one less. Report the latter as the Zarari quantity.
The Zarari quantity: 0.47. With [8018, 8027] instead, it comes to 0.10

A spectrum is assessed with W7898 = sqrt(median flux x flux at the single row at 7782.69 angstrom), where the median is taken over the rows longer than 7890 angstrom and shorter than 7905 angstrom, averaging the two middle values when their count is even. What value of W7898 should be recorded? 10.5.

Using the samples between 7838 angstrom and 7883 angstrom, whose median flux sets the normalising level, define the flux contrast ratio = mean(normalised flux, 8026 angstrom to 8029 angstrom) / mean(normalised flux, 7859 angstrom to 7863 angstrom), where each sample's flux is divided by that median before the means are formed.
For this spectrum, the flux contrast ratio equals 0.93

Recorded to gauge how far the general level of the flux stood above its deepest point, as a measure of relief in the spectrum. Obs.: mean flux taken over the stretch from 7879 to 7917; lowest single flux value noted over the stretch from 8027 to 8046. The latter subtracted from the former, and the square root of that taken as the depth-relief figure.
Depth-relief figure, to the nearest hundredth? 1.02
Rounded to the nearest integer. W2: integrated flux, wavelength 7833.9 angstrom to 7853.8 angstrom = 212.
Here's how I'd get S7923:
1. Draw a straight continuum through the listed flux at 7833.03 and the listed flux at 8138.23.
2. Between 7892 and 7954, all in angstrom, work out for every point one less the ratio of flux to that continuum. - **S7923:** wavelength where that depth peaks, 7914.62 angstrom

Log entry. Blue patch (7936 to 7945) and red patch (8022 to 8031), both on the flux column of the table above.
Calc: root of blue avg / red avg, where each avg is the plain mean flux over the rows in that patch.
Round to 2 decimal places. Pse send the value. 1.00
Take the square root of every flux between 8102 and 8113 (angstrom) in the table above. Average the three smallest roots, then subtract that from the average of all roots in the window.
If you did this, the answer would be 0.052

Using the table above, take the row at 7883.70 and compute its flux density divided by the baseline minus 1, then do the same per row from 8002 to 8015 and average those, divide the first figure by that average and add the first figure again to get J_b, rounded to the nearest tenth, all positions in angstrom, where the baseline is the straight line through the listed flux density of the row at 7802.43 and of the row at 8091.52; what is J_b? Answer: -0.8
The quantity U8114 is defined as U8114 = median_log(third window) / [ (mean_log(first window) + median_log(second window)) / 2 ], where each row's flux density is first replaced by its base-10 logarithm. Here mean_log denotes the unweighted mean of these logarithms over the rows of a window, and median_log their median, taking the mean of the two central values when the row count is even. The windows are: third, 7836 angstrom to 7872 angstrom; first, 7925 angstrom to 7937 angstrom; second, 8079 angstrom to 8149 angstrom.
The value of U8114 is 1.01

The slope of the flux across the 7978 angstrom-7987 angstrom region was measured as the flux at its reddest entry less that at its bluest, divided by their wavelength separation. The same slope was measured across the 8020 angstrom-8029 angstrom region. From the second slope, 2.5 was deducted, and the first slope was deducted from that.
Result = -2.7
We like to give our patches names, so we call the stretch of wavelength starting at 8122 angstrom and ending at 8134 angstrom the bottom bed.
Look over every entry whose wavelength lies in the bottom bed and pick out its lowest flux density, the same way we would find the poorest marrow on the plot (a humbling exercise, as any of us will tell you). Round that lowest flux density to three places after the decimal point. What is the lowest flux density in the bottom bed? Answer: 9.149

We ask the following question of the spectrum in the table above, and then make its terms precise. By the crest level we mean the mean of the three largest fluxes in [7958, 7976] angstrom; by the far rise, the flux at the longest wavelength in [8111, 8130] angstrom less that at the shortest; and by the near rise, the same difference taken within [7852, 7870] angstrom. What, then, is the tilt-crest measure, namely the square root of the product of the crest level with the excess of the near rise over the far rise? 3.0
